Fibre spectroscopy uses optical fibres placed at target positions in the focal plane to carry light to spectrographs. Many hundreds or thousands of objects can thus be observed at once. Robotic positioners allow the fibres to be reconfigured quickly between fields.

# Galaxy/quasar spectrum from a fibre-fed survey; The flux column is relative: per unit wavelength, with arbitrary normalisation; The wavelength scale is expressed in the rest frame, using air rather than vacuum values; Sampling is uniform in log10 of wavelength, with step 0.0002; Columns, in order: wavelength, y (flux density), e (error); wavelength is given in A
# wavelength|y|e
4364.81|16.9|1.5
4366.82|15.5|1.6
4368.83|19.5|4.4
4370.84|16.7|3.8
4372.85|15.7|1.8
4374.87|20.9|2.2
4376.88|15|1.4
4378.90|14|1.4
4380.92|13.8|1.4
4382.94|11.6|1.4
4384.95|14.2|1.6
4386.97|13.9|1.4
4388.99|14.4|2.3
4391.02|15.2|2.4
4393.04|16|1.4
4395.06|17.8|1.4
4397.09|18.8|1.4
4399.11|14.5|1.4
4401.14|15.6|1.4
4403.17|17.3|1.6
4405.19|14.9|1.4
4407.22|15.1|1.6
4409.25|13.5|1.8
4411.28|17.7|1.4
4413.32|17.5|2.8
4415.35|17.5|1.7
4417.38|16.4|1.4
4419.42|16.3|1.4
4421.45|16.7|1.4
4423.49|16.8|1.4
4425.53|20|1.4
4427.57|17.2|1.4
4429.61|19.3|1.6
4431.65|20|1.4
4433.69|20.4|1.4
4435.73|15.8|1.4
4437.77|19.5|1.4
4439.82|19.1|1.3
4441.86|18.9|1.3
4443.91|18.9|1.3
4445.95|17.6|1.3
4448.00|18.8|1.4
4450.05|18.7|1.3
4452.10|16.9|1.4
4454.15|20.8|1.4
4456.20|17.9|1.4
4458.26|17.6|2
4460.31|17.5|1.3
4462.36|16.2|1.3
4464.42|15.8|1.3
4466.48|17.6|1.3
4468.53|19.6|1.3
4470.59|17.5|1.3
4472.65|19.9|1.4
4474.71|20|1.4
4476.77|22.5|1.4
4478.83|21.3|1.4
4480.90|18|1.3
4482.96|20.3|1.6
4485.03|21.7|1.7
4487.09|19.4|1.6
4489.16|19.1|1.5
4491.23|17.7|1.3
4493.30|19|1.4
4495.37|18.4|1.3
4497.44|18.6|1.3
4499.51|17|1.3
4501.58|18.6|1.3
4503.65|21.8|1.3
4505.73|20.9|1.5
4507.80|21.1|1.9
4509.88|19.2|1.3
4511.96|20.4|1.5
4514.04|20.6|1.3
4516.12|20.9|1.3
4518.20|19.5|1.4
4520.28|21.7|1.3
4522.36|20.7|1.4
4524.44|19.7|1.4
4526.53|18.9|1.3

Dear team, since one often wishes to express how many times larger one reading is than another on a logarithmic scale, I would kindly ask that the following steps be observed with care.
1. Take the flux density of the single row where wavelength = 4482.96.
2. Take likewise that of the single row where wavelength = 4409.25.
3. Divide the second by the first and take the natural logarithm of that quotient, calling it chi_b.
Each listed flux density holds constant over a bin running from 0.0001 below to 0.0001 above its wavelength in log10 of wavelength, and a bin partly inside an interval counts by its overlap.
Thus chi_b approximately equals -0.41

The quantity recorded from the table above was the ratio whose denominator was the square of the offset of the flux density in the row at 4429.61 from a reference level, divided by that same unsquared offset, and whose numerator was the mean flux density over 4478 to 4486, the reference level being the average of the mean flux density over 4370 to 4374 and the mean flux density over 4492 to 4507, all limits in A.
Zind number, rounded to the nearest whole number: 13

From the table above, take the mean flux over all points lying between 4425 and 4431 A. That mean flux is 18.8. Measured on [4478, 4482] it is 19.6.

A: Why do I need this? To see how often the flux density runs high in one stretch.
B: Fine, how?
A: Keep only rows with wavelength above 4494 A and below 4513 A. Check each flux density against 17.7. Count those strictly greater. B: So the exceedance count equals 8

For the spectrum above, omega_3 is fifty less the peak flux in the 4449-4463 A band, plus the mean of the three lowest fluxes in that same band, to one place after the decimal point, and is 46.1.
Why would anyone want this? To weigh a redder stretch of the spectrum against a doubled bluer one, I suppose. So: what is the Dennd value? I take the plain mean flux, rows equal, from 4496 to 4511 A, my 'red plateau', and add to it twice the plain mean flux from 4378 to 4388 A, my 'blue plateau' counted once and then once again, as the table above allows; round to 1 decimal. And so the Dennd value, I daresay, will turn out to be 46.6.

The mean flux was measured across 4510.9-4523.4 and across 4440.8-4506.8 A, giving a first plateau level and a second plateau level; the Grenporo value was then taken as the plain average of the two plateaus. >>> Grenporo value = 19.8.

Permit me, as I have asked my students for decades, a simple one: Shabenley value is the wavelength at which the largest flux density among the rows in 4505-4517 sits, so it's 4507.80 A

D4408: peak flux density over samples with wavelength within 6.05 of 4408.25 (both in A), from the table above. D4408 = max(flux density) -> 17.7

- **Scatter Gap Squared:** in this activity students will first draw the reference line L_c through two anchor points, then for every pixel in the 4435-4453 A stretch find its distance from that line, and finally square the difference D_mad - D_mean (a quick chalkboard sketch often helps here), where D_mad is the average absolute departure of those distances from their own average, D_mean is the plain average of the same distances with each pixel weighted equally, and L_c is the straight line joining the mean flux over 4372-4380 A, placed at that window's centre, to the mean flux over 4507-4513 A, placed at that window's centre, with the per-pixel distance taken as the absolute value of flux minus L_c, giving 0.2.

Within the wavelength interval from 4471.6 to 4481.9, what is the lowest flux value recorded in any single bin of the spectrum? 18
